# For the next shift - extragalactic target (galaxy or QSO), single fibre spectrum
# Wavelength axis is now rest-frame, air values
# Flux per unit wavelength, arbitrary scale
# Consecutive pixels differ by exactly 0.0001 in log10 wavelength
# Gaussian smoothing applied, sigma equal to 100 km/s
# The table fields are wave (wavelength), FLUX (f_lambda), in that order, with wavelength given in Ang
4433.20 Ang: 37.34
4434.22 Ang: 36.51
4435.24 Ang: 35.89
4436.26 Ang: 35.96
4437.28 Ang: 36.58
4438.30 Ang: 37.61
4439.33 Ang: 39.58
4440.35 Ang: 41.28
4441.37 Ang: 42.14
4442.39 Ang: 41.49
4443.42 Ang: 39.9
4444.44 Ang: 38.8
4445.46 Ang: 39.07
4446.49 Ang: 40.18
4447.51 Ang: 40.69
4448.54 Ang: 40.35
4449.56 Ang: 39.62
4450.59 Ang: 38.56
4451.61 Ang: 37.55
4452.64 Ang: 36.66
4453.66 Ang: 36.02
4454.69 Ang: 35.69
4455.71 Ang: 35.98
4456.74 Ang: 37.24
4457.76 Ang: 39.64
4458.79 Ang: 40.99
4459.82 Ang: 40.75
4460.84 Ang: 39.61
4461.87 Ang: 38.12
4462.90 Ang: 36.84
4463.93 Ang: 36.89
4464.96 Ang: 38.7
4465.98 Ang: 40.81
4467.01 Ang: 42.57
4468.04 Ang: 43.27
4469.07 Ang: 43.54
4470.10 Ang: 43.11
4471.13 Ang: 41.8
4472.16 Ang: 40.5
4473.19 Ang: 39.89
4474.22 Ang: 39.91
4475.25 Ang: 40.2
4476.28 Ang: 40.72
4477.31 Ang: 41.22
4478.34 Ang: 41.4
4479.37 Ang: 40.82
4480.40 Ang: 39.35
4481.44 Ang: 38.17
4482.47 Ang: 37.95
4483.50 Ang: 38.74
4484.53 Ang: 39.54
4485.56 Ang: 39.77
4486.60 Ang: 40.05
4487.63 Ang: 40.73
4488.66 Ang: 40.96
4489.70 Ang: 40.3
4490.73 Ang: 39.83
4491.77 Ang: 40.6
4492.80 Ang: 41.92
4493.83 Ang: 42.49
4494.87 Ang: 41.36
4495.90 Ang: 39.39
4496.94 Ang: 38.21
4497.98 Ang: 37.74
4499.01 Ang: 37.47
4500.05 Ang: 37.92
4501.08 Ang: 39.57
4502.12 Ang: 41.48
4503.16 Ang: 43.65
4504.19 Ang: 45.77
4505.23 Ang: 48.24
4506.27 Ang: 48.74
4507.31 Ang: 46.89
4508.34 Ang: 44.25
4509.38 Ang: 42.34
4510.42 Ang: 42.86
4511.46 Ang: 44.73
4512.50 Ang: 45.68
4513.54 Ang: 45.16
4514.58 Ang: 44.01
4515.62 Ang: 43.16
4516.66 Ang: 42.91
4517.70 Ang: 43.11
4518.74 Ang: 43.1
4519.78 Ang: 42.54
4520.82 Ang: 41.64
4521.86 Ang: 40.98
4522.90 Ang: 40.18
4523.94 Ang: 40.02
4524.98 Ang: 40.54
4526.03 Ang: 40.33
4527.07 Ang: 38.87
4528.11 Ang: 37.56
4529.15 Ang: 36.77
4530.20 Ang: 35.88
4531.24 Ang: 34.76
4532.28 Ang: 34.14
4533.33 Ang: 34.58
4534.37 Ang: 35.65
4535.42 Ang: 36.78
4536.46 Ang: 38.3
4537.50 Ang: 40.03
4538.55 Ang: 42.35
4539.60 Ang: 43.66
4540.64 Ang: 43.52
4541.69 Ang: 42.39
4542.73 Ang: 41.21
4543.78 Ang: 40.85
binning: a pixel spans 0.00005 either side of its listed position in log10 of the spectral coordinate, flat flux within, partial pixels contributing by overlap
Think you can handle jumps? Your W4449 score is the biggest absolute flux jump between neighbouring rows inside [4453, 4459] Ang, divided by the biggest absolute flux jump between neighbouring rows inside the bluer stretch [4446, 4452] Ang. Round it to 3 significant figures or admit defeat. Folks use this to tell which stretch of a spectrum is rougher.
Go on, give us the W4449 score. 2.26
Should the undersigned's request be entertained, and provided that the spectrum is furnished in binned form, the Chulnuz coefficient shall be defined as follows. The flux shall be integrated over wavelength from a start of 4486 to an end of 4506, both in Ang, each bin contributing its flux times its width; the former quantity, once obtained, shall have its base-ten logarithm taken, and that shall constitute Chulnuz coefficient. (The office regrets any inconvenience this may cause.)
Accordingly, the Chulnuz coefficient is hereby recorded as 2.91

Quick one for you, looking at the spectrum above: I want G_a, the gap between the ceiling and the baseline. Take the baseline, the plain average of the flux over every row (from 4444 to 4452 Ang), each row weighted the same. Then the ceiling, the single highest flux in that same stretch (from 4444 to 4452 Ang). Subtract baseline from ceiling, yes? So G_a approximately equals 1.3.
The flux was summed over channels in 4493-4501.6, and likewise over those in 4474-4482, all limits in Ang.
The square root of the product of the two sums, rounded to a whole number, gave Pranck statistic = 318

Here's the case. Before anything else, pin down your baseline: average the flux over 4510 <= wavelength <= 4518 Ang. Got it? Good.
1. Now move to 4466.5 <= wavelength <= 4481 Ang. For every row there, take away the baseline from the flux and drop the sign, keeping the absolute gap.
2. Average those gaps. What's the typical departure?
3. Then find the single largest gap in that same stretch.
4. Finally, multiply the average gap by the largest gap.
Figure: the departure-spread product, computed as 12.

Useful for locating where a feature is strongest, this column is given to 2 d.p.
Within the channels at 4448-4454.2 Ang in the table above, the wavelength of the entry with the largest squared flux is 4448.54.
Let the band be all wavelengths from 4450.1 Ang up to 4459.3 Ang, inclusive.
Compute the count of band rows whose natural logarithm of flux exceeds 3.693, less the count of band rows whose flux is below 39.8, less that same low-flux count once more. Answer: -15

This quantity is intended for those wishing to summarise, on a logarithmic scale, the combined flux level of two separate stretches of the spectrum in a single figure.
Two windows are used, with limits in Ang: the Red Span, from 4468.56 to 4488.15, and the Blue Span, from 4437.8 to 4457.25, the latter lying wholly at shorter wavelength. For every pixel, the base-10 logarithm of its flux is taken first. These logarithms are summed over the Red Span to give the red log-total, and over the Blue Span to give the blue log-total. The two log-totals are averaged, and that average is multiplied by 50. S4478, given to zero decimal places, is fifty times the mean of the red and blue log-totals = 1518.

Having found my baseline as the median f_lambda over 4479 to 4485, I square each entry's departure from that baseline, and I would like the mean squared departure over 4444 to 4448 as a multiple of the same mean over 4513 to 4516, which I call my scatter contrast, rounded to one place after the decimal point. 0.0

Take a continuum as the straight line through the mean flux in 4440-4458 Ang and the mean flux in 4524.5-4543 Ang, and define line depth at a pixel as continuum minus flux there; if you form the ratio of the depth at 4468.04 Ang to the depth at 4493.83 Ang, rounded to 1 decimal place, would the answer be 1.2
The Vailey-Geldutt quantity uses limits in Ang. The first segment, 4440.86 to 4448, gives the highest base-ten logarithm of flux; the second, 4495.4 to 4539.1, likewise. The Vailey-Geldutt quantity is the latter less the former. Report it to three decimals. 0.063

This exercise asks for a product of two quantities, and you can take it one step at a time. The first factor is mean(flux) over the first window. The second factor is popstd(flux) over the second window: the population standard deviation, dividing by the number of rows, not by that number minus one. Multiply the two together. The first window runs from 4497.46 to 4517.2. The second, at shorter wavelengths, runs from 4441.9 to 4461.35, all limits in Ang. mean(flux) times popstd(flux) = 77.5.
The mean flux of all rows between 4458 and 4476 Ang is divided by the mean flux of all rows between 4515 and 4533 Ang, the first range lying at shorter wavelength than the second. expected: 1.02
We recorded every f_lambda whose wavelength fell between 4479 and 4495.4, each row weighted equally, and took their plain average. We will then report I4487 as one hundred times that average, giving 4016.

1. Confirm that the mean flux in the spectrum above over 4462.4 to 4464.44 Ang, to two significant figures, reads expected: 37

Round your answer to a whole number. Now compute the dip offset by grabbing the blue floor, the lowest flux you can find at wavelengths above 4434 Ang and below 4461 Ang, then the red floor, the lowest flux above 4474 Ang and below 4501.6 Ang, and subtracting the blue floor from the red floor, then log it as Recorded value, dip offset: 2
